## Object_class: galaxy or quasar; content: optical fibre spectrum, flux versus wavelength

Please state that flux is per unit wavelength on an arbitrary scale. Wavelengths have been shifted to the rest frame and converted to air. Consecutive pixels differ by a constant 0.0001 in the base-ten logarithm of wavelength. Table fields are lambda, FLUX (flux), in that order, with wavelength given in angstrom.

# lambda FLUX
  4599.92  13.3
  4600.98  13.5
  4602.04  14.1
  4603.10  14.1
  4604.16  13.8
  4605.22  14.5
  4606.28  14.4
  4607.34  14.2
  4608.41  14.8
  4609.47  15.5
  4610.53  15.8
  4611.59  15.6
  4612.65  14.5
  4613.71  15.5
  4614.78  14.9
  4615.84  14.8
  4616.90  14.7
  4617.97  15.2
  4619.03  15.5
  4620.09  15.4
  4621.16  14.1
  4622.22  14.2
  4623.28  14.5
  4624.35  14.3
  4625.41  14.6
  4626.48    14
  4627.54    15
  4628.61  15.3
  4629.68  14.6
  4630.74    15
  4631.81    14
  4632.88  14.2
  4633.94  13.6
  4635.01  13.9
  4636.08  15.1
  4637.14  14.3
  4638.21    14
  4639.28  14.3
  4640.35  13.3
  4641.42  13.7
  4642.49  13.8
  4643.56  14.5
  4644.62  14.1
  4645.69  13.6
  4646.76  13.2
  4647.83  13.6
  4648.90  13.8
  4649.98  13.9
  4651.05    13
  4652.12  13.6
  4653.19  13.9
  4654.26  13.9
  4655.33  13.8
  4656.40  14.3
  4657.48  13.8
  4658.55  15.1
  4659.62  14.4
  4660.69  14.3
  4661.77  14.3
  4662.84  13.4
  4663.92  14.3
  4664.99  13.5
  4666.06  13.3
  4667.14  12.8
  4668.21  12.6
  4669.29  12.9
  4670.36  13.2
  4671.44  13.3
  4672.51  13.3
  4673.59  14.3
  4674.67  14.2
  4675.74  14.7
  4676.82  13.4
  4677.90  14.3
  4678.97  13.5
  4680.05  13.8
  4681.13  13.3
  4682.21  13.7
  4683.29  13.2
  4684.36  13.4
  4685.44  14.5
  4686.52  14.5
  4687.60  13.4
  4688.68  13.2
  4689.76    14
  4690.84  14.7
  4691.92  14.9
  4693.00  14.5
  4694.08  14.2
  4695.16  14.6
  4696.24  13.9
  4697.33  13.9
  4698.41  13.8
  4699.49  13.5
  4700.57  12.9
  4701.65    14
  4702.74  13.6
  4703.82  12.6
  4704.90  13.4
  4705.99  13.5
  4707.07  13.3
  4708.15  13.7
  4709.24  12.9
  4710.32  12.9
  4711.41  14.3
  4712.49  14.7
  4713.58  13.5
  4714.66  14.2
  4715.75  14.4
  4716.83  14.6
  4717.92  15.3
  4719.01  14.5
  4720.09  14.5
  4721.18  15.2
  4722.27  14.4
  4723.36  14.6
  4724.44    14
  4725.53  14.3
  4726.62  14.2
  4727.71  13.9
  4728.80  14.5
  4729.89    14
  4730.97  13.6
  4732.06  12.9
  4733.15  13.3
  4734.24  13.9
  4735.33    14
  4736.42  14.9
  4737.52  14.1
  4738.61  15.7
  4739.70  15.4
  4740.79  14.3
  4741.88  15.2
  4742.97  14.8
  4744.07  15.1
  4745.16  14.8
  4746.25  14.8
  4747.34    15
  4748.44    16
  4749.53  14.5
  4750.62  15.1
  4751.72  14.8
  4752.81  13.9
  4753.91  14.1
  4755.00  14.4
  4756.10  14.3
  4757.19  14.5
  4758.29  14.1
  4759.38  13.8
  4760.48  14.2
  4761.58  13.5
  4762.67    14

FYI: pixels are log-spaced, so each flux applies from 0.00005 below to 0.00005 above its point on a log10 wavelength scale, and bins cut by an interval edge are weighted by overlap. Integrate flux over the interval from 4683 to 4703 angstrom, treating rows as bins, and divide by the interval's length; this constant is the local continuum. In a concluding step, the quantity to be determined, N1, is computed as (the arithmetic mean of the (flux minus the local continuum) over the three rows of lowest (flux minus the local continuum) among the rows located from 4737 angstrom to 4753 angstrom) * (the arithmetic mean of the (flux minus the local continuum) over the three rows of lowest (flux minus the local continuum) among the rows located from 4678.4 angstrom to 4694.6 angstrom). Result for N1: -0.11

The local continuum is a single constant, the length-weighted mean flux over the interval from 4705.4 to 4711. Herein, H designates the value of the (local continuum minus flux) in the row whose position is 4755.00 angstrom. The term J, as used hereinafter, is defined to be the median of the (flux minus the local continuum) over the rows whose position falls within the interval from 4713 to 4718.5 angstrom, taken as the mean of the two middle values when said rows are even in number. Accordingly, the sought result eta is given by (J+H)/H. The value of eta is 0.0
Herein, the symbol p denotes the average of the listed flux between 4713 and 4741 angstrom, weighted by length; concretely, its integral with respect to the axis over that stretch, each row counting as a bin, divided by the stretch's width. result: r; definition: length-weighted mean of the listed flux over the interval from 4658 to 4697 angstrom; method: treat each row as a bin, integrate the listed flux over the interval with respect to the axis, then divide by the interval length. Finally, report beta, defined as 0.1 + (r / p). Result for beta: 1.068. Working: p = 14.31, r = 13.9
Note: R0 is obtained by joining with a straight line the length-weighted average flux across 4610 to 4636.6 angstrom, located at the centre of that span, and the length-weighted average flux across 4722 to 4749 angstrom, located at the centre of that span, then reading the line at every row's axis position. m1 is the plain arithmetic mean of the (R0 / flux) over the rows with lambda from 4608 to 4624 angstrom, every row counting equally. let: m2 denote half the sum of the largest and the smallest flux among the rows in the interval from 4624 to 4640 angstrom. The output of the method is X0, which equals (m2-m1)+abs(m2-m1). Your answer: 26.9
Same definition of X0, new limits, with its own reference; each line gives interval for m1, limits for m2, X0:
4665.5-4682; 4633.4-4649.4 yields 26.1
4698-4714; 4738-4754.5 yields 27.7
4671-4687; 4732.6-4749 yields 27.2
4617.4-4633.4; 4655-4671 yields 25.7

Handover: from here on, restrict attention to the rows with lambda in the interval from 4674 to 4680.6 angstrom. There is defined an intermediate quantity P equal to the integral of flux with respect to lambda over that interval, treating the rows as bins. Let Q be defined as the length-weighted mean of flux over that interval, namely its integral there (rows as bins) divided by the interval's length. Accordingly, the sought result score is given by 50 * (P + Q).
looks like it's 5315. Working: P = 92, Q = 14.0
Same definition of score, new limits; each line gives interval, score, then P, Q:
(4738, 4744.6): 5728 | 99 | 15.1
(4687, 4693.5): 5294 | 92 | 14.1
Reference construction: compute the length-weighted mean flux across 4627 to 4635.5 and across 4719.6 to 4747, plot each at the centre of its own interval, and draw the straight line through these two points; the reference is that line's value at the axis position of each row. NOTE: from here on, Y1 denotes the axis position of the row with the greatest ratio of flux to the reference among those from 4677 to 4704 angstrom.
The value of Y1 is 4691.92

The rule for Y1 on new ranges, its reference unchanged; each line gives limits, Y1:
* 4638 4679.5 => 4658.55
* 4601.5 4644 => 4610.53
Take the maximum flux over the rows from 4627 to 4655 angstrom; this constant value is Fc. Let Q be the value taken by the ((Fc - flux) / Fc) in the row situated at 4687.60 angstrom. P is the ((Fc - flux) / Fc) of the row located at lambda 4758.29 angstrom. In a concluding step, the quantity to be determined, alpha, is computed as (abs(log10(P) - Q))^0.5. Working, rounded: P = 0.078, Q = 0.12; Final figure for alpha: 1.11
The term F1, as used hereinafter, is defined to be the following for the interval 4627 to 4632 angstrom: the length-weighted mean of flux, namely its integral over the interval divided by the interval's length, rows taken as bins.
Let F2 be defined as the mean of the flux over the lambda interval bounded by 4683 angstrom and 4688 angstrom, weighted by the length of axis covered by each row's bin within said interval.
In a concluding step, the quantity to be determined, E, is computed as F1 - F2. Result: 1.0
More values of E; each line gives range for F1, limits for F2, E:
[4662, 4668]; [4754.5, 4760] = -0.7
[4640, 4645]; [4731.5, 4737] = 0.1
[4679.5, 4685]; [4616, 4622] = -1.4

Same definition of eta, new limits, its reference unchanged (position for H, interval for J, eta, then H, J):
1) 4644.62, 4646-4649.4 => 0.6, -0.83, 0.3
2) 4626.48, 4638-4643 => 0.3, -0.73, 0.5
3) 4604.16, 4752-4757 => -0.8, -0.53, 0.9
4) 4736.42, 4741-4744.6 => -0.1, -1.63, 1.8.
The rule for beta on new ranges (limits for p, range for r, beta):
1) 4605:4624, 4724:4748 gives 1.067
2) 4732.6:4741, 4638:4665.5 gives 1.062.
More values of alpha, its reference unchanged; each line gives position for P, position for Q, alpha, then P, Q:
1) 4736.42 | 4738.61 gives 1.25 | 0.026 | -0.03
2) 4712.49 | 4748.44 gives 1.17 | 0.039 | -0.05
